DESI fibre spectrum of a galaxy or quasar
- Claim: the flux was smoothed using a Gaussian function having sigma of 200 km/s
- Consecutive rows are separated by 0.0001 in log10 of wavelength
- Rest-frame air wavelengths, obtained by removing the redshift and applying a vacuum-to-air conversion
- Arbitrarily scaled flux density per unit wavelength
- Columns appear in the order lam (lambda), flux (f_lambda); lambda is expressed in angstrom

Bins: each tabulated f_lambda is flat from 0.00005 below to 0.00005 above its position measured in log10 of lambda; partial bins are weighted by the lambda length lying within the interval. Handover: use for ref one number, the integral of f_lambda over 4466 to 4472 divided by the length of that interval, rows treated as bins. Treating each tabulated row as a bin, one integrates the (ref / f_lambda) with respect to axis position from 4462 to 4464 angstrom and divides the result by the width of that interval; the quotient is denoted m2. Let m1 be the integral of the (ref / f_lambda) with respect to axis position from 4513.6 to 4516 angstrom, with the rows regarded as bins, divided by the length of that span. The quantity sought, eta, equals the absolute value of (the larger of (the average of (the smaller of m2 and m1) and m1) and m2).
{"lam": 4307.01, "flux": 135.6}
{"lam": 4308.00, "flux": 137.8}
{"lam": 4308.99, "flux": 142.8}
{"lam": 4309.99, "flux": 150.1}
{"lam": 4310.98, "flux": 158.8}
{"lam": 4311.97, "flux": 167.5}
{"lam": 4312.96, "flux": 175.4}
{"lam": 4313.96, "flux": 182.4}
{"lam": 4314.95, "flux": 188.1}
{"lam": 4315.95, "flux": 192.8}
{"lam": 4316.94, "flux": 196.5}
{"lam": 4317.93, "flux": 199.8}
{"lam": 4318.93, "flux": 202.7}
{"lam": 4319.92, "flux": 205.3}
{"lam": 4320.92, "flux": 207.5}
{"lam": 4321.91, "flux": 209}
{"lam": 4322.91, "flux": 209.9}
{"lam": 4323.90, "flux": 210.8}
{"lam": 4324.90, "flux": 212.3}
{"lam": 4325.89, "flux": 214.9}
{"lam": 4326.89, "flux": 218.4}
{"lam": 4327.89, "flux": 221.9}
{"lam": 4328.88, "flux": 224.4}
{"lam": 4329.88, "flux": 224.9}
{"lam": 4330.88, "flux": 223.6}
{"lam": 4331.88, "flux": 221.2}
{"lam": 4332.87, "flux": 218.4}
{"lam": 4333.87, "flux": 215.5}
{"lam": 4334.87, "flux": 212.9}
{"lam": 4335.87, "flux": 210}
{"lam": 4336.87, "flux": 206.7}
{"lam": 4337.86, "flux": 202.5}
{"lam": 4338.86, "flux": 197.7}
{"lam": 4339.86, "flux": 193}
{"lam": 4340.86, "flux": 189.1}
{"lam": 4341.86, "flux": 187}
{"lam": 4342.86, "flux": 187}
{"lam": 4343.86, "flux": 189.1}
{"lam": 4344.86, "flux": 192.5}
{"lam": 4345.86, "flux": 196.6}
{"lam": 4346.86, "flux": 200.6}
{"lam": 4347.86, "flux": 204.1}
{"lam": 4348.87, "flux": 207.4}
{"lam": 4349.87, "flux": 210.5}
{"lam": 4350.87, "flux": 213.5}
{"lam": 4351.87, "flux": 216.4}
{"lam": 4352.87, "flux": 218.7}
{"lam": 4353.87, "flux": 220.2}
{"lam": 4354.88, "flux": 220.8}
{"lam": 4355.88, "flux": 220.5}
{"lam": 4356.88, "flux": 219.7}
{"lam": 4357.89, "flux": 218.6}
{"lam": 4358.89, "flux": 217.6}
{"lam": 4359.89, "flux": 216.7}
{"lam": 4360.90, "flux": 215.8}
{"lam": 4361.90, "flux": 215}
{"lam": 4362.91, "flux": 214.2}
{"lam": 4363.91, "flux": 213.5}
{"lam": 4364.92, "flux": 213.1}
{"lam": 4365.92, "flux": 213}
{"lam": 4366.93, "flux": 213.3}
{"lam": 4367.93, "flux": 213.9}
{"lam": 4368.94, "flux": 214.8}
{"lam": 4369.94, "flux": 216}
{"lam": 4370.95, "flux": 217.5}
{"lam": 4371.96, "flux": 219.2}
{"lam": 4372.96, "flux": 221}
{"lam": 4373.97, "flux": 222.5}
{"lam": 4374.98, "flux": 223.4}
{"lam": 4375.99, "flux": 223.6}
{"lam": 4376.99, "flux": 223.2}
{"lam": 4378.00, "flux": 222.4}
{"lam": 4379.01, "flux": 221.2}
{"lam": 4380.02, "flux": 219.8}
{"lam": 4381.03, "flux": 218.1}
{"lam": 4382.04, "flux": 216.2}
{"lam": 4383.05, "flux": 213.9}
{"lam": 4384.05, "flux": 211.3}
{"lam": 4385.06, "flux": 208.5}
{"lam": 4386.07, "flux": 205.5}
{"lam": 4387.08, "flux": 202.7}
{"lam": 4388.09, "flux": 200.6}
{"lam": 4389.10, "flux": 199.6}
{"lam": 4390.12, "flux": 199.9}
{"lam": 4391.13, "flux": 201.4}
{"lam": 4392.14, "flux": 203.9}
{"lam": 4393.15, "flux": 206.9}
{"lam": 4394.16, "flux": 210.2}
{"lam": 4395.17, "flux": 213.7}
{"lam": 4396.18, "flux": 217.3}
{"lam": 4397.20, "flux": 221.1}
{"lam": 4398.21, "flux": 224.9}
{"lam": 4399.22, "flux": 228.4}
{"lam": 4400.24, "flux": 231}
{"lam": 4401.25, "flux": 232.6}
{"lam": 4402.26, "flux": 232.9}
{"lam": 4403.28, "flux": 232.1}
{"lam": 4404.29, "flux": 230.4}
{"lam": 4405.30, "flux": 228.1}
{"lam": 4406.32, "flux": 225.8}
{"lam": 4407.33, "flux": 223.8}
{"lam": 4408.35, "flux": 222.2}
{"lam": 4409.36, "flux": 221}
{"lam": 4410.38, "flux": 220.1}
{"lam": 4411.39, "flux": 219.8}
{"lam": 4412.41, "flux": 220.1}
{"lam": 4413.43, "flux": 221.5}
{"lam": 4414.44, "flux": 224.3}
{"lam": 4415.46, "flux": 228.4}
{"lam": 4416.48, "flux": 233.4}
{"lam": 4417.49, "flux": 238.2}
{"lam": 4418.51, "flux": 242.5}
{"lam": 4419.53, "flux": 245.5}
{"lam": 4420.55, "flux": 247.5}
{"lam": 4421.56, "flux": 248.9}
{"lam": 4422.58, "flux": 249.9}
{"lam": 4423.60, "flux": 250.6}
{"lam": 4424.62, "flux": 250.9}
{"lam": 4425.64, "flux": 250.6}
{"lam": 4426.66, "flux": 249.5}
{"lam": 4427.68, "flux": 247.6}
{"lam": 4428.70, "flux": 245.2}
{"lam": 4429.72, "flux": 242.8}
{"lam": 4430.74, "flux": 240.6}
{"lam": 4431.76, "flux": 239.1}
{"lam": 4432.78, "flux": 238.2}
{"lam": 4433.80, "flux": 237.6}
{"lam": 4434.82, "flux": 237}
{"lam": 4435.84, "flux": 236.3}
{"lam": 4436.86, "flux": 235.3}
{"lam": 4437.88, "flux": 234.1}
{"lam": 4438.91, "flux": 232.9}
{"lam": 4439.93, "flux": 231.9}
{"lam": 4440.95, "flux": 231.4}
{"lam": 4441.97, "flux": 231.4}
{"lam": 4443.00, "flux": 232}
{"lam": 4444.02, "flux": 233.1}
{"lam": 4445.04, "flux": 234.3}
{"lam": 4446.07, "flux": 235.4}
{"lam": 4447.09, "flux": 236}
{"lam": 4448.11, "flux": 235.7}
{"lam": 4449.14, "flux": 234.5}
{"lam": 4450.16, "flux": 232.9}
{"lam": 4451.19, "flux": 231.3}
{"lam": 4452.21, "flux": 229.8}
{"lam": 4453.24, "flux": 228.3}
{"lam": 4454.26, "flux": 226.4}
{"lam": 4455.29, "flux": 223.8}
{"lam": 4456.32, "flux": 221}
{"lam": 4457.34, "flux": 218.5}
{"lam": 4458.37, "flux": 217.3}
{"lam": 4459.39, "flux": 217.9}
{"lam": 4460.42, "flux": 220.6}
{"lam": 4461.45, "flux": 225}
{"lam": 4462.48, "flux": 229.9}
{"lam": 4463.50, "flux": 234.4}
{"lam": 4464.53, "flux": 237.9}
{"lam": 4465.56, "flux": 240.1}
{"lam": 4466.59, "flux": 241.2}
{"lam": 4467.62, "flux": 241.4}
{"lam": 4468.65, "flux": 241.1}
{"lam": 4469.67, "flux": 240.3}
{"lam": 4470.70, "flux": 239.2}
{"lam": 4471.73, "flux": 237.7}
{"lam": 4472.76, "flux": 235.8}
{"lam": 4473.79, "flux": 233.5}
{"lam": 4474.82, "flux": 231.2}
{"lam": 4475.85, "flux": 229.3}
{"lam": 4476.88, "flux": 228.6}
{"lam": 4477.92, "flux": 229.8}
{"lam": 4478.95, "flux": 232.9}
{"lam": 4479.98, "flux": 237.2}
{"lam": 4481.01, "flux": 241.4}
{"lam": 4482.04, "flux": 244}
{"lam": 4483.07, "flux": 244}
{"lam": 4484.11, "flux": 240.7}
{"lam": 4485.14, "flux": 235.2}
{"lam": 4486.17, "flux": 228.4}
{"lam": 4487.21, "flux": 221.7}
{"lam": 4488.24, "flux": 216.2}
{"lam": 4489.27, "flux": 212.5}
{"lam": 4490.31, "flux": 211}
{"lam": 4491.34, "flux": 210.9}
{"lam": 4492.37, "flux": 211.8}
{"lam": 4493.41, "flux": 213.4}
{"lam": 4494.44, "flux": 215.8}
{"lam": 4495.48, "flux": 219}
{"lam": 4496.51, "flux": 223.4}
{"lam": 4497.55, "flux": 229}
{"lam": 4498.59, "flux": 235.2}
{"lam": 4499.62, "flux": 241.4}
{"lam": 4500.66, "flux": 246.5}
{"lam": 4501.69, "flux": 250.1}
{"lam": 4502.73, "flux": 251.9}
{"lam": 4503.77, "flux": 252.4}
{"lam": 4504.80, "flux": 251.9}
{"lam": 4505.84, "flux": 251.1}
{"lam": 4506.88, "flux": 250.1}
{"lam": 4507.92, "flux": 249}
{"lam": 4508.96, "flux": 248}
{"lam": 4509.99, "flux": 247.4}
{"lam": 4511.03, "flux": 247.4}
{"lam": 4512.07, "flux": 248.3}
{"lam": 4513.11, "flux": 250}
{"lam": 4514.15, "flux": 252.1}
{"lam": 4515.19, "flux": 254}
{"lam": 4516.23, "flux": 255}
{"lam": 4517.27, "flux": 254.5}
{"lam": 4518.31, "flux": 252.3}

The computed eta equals 1.04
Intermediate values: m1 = 0.95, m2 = 1.04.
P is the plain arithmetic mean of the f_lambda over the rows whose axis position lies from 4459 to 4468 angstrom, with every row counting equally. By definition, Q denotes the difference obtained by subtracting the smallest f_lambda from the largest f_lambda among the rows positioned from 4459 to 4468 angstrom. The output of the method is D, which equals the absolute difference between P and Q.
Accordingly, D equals 209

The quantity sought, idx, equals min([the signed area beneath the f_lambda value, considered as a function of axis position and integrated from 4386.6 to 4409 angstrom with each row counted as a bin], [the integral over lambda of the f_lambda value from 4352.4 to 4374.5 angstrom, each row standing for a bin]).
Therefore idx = 4797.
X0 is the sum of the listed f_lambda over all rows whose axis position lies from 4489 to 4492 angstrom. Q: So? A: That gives 634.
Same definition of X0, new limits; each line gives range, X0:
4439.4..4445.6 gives 1394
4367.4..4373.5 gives 1302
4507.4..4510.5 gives 744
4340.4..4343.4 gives 563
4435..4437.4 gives 472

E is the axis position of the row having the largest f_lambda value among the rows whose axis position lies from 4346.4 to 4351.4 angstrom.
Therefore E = 4350.87 angstrom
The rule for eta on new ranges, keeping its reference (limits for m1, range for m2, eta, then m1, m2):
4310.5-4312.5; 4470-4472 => 1.24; 1.48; 1.01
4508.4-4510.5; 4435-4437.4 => 1.02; 0.97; 1.02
